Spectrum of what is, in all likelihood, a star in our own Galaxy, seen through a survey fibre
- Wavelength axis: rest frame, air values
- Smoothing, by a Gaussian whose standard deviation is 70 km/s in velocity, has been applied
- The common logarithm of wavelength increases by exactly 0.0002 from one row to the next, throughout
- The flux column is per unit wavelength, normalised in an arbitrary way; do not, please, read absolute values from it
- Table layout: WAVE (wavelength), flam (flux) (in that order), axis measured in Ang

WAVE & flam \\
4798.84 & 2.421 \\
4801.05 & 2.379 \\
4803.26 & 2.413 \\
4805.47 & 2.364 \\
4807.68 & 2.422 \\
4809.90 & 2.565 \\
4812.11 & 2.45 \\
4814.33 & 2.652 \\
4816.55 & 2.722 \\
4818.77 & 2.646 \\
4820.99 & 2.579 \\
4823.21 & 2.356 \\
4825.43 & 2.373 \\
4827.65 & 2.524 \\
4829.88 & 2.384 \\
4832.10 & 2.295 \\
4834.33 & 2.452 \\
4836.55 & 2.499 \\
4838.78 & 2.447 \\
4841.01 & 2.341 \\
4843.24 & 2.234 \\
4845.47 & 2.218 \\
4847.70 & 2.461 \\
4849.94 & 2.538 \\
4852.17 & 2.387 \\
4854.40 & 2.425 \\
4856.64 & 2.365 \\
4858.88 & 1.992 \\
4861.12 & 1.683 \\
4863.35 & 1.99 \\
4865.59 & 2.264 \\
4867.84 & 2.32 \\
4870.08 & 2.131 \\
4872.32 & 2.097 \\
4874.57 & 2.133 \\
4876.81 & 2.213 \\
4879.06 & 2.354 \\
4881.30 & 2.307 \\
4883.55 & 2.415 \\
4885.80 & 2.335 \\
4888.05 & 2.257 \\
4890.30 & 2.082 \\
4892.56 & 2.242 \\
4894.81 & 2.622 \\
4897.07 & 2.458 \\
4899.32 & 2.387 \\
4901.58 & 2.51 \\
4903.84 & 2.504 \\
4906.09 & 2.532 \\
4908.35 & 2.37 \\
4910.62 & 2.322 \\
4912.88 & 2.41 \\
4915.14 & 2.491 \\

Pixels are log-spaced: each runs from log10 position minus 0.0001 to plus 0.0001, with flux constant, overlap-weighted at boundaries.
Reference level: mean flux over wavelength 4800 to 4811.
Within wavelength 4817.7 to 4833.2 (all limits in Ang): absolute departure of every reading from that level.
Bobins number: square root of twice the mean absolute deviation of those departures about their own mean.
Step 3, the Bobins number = 0.31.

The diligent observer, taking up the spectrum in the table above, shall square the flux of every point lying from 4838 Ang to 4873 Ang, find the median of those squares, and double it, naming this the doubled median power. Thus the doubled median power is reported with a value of 10.5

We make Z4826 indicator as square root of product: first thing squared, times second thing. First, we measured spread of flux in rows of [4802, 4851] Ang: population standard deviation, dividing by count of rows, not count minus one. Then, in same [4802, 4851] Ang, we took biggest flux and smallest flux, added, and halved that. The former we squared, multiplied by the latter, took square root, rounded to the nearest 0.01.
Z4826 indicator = 0.20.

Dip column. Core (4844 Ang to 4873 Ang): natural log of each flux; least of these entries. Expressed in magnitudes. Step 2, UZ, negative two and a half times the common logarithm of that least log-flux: 0.7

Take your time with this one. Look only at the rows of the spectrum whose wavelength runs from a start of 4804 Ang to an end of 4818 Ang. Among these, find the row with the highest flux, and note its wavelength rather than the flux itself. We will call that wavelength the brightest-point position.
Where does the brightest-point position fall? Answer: 4816.55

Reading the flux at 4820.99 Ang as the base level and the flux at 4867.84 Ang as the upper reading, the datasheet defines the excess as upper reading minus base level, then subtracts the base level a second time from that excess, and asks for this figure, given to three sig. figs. -2.84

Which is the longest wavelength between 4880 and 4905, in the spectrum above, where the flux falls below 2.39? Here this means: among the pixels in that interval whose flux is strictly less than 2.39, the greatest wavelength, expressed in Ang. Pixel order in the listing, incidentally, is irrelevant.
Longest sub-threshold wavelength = 4899.32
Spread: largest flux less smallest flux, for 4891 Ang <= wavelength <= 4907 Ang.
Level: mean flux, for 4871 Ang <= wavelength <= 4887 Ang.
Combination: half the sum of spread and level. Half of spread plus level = 1.32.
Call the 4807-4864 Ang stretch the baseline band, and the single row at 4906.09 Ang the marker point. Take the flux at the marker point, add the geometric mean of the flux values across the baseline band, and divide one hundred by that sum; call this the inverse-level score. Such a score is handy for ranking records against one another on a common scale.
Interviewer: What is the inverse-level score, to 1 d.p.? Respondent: 20.4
